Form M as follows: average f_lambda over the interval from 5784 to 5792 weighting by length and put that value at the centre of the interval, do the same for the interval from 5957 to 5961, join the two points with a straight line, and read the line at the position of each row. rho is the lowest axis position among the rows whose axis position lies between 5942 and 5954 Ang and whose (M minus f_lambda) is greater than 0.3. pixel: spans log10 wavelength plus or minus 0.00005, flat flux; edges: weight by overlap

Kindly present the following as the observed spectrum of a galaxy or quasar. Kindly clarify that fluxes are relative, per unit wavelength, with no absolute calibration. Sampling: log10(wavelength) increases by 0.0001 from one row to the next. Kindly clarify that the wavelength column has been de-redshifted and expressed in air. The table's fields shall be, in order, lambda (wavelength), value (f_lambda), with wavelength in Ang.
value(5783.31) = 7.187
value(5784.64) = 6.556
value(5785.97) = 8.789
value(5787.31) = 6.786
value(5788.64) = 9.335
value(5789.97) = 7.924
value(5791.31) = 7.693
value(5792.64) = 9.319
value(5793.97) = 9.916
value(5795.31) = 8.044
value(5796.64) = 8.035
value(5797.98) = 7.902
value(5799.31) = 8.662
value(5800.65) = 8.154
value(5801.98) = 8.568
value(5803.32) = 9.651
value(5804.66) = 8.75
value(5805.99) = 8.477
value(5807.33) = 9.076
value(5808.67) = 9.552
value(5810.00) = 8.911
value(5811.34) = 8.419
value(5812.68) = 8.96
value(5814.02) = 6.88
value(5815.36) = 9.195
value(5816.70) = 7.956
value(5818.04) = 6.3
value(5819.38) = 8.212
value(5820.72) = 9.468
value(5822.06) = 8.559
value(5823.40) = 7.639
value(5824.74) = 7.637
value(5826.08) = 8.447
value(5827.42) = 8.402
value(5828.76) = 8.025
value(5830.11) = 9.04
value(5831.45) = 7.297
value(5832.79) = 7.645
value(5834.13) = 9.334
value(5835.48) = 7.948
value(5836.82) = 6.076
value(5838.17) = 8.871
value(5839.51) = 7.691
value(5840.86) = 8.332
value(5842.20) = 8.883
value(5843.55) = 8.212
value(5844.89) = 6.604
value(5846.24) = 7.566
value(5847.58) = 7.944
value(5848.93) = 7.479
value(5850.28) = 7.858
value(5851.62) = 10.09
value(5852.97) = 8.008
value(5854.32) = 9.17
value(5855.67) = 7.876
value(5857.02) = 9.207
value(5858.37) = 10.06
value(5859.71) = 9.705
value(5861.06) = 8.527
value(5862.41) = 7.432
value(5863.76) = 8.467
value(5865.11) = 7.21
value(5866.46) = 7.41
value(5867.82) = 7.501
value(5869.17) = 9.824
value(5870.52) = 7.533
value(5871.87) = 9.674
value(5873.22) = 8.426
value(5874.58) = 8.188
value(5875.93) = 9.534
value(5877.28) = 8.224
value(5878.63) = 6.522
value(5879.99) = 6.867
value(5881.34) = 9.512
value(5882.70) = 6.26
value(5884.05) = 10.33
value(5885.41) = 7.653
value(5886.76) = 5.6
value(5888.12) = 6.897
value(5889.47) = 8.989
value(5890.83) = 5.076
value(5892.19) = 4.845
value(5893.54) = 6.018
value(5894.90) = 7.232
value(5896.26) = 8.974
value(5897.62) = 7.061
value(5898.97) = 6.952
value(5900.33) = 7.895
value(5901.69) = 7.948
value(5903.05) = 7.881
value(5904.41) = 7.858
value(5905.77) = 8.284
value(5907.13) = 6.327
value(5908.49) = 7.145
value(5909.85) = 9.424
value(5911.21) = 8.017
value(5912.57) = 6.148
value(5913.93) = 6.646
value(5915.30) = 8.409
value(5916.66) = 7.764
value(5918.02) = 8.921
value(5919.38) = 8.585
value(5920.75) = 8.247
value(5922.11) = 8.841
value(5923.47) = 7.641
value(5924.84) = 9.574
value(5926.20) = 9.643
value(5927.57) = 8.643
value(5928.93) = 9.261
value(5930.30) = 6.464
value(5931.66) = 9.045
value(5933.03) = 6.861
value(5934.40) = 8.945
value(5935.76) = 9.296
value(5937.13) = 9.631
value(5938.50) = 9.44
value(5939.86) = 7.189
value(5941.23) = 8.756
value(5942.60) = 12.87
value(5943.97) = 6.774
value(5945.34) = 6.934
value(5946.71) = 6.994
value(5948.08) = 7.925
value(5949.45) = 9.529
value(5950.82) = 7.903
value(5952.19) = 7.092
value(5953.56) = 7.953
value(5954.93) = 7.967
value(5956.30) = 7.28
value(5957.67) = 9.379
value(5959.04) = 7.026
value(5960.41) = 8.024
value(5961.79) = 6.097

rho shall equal 5943.97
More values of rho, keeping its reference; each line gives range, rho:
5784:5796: 5784.64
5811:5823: 5814.02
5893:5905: 5893.54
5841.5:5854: 5844.89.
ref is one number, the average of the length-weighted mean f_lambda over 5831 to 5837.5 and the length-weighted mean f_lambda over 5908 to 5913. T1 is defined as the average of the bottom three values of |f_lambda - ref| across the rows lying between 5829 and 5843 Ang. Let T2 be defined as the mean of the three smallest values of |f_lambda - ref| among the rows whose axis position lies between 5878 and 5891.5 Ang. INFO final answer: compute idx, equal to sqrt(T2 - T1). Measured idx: 0.69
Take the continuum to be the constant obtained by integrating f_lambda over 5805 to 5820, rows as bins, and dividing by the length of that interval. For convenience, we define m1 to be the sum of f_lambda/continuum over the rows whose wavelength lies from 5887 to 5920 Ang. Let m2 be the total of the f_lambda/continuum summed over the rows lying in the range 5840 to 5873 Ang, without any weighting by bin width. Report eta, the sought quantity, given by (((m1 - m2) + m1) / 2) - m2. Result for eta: -14.5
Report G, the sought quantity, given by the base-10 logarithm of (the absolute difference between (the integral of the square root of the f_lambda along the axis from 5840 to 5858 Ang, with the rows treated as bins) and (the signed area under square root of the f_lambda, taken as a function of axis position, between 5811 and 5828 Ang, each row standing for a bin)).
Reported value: 0.5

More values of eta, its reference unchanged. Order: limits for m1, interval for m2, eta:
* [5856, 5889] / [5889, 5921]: -8.9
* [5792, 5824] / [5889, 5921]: -7.9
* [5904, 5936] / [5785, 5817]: -13.3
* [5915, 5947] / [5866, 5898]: -8.5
